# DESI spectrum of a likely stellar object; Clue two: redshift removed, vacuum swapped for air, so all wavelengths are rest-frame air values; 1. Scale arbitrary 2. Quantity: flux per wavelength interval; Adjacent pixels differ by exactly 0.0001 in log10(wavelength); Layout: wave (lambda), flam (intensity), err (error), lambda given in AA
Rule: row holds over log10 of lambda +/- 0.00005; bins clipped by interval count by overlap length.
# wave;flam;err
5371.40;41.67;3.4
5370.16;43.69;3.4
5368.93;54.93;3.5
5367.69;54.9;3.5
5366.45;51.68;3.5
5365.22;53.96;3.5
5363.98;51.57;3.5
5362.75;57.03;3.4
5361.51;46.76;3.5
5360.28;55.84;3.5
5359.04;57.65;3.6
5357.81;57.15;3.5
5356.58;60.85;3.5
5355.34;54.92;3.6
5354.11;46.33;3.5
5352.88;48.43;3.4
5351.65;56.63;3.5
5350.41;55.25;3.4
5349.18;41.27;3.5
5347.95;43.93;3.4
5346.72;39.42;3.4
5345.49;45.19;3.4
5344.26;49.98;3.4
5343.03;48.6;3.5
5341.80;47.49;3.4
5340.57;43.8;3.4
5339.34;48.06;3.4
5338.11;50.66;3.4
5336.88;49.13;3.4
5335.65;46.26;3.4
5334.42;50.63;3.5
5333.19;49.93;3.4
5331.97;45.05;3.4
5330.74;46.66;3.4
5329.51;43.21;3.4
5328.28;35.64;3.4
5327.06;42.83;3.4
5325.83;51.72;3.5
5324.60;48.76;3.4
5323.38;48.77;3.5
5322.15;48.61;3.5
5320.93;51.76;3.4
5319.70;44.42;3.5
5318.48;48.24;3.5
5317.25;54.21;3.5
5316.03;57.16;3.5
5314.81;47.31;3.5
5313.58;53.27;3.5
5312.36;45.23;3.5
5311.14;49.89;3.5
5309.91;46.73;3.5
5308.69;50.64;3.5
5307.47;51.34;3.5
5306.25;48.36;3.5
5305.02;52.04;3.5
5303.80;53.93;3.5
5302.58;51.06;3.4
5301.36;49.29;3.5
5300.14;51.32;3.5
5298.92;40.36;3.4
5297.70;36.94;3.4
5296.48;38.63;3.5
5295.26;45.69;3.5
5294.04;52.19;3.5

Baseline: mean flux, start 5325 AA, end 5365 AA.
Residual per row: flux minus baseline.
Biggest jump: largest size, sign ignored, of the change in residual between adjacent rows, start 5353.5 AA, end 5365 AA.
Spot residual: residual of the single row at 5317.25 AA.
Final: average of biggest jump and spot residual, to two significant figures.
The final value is 7.7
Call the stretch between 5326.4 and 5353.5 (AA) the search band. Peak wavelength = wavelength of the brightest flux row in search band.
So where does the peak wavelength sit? 5351.65 AA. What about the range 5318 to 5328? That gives 5320.93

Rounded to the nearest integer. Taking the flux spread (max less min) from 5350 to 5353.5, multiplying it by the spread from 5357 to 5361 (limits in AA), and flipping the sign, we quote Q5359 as -15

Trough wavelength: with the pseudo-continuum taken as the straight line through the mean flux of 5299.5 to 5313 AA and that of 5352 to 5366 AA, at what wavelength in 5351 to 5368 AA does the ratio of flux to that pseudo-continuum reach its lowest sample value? 5361.51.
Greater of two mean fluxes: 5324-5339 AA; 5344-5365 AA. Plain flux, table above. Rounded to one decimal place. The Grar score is 51.1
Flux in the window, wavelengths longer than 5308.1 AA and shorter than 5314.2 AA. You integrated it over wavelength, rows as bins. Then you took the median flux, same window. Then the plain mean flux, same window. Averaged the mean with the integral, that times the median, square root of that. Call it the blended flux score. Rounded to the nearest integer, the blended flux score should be 93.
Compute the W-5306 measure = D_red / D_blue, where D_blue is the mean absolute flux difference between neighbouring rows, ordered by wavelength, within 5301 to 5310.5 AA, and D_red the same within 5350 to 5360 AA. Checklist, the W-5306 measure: 1.7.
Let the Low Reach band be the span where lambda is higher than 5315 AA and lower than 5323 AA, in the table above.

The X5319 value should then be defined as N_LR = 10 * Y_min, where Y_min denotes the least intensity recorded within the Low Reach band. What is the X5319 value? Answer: 444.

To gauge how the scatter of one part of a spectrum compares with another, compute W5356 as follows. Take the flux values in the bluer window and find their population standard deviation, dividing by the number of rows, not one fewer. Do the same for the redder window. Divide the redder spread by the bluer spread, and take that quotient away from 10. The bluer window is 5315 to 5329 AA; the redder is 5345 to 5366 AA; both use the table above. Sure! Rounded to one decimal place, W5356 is 8.9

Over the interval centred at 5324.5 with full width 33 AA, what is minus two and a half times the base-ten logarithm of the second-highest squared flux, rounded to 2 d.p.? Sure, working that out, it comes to -8.67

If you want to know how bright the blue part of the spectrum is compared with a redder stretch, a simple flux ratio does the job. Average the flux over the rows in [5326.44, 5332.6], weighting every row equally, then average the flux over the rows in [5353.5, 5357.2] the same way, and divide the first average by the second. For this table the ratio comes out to 0.79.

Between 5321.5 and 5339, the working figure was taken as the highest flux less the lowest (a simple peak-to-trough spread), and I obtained 16.1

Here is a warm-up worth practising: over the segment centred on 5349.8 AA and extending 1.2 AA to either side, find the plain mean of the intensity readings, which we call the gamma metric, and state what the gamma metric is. 48.3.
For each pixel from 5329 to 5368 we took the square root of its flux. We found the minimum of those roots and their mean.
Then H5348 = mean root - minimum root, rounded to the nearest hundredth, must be 0.78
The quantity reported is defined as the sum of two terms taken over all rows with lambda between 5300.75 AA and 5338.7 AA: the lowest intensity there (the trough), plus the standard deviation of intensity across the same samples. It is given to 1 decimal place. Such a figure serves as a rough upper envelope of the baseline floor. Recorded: 39.7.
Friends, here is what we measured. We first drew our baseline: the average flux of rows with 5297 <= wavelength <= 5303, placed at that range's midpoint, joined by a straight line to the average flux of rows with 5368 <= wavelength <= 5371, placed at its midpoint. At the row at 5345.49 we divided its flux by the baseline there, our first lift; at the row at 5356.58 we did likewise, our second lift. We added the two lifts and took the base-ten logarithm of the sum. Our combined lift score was 0.341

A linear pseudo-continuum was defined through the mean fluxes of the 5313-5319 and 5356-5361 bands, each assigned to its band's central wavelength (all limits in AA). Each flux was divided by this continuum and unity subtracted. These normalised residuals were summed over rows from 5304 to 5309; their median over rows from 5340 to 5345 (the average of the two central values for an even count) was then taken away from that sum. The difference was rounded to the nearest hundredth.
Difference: 0.12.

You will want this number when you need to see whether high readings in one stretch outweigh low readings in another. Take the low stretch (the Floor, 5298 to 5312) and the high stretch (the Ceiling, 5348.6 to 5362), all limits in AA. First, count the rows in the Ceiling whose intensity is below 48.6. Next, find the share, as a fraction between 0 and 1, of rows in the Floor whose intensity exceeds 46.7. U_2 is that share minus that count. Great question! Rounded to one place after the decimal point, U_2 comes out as -3.1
